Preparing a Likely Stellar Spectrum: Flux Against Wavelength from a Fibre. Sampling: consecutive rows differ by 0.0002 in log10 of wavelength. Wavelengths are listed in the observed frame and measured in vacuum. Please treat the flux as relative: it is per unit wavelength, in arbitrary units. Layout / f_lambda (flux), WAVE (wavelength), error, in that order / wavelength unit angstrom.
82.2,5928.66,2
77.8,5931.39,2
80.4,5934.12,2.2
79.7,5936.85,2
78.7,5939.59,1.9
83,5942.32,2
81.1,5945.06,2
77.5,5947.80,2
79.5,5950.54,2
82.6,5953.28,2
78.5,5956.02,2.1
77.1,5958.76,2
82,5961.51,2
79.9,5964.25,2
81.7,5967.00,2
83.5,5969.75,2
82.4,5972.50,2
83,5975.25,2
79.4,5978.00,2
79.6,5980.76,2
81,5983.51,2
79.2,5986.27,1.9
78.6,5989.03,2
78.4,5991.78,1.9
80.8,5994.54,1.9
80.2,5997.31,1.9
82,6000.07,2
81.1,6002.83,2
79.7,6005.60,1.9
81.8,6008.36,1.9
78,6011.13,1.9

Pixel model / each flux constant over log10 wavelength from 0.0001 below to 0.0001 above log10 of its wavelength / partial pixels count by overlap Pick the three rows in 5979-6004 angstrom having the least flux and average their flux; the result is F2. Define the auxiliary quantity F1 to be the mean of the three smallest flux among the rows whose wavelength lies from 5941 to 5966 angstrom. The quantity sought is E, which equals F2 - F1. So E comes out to 1.0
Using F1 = 77.7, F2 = 78.7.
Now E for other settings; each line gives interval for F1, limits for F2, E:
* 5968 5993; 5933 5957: -0.5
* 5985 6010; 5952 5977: -0.2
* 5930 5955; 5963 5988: 1.4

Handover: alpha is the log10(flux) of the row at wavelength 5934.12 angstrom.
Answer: 1.91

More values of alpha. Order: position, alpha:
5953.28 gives 1.92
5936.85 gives 1.90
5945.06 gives 1.91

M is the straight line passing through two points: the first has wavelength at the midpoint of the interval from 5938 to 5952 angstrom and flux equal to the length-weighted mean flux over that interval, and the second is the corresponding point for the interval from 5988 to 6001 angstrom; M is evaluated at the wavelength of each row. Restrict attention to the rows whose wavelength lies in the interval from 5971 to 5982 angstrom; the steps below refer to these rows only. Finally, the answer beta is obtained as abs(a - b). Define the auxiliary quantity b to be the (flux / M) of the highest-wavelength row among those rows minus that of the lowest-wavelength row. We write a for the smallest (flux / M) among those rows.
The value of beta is 1.03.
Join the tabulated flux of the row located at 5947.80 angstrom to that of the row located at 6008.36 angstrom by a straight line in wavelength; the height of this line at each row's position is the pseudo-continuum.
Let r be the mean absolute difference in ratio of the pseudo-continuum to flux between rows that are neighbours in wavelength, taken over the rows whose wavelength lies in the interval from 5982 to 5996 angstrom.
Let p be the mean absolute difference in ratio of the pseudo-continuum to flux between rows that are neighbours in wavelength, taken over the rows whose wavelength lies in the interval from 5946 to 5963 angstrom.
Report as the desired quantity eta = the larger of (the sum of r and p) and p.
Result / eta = 0.0546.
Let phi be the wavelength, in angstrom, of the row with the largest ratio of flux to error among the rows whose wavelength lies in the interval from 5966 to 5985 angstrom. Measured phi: 5969.75 angstrom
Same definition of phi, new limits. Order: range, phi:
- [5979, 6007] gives 5994.54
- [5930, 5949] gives 5942.32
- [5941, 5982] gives 5969.75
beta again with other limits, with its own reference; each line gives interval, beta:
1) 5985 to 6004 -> 0.96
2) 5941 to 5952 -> 1.01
